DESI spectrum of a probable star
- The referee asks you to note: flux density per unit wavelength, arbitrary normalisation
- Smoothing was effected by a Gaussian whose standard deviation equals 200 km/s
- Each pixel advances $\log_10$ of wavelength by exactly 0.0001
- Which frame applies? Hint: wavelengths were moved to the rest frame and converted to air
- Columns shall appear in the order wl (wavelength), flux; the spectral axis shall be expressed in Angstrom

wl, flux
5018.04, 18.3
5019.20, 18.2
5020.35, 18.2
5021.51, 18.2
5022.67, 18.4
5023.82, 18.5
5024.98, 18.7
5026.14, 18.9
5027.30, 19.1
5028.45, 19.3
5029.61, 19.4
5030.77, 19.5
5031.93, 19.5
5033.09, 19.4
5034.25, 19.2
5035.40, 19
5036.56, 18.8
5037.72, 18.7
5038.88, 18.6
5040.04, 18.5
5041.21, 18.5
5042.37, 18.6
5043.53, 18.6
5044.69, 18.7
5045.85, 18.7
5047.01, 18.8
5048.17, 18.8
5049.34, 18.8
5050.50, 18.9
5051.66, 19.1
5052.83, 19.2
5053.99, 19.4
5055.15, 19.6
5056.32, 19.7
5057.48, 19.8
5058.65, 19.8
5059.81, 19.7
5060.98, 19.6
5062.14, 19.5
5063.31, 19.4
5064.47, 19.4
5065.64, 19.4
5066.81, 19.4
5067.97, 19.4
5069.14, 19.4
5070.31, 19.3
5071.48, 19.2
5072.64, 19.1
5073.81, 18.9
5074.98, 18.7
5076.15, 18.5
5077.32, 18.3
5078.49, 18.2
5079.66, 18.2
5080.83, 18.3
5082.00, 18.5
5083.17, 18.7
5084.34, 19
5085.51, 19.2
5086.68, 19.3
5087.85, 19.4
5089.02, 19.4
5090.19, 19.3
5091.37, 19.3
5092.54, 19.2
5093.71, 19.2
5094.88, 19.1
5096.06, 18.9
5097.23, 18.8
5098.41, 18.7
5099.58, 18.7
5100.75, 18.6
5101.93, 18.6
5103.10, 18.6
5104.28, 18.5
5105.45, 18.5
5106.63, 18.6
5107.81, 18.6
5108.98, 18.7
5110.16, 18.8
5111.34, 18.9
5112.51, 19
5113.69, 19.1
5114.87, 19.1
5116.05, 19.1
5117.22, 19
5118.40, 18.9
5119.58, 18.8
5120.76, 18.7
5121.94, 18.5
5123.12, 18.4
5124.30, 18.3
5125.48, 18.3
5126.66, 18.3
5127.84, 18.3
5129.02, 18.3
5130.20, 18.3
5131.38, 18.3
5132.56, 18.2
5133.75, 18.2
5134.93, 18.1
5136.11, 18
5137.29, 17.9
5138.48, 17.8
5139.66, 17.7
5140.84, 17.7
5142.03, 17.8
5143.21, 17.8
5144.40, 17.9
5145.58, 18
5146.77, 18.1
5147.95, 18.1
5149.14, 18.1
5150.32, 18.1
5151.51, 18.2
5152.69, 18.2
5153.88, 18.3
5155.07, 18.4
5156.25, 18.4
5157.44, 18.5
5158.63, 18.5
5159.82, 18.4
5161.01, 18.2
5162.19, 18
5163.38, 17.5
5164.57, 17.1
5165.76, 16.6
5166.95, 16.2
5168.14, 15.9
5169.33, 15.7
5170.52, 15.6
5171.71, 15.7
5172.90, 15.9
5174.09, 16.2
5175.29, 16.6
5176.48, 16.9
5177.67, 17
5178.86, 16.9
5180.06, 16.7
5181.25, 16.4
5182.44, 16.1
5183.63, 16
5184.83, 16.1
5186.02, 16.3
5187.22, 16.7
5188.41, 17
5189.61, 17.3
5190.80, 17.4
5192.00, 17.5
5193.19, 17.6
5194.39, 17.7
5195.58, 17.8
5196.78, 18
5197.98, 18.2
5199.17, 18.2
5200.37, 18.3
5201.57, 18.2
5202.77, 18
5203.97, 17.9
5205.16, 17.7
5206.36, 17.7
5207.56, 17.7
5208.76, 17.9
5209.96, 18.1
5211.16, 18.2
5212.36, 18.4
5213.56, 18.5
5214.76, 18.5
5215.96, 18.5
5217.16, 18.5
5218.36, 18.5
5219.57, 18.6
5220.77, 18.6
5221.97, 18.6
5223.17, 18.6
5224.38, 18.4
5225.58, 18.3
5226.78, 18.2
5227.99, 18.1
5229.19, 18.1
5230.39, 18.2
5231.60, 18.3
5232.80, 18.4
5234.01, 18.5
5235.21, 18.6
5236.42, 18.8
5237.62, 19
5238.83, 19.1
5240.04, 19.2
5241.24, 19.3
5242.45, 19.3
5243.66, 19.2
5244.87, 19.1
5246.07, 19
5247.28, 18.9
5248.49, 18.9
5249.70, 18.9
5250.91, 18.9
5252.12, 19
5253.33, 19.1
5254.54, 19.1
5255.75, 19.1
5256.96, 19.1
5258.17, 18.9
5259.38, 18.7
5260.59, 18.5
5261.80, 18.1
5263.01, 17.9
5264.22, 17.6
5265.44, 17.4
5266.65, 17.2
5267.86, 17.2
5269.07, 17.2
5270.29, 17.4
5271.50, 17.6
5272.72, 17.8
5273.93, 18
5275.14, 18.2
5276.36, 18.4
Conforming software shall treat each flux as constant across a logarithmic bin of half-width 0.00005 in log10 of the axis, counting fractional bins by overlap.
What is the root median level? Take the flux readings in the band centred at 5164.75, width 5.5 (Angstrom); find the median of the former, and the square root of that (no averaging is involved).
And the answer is 4.14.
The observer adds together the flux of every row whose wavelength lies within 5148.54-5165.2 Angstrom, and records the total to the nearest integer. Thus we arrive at 254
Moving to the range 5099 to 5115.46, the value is 262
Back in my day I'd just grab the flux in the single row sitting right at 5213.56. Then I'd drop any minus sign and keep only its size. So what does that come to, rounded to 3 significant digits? 18.5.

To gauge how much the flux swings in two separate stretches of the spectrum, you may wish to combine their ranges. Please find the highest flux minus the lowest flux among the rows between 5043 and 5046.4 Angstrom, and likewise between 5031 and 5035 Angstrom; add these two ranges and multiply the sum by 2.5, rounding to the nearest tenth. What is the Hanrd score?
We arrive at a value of 1.0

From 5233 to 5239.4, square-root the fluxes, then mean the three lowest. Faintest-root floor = 4.32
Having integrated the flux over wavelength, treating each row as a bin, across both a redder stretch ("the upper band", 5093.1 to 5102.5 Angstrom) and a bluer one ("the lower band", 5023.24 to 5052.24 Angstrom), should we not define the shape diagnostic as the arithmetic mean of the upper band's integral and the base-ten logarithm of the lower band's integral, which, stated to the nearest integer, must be 90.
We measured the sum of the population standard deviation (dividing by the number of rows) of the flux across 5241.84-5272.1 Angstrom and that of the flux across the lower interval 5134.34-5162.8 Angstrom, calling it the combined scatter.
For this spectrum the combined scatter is 1.0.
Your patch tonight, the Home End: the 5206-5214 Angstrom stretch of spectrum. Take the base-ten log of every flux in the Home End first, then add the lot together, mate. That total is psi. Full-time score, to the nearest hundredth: 8.80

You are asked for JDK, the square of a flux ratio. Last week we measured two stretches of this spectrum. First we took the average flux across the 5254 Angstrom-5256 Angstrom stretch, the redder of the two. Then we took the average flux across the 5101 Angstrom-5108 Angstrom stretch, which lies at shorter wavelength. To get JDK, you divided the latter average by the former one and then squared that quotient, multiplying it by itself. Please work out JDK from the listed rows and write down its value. 0.94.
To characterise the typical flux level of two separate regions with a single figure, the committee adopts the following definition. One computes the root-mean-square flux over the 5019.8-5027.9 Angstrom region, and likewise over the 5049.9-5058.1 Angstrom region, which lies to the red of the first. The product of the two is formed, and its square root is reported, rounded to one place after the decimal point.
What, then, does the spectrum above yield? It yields 19.0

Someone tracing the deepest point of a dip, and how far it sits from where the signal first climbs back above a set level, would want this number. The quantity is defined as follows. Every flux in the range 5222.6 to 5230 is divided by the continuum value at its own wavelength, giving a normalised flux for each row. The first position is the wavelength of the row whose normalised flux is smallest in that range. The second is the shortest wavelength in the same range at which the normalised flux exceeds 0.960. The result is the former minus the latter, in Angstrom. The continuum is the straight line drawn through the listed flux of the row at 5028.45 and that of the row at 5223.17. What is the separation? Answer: 4.8 Angstrom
